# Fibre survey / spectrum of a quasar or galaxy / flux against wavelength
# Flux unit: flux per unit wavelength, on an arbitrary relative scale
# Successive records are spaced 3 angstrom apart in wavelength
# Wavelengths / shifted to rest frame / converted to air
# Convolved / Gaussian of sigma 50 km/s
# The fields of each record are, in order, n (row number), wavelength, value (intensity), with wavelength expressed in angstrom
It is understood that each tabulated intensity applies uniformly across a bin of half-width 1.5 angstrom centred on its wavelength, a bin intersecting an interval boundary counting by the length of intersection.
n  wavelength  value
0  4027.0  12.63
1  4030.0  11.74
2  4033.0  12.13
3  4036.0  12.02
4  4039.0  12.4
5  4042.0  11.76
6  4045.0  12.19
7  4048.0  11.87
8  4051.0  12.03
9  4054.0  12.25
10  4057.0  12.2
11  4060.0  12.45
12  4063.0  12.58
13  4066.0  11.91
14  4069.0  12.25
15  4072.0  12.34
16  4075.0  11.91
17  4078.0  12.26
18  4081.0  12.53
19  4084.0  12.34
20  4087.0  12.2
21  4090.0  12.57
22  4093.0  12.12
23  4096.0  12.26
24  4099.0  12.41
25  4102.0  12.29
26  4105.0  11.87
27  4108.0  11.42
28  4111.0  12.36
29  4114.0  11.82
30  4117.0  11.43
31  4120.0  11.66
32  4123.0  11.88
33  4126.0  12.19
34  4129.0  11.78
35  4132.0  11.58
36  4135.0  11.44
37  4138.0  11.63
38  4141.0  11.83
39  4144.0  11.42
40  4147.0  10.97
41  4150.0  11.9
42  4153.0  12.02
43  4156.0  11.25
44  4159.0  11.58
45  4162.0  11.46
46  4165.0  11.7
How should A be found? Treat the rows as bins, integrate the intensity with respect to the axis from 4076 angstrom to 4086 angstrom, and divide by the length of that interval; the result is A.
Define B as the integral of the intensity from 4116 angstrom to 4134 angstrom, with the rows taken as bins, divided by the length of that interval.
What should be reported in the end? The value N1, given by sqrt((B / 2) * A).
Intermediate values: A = 12.34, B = 11.8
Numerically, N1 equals 8.52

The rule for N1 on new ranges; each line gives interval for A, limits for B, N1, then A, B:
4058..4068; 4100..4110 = 8.56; 12.30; 11.9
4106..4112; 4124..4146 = 8.32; 11.85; 11.7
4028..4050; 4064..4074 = 8.56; 12.03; 12.2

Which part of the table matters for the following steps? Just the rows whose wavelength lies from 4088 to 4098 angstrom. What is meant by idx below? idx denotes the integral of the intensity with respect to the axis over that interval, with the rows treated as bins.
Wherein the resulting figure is 123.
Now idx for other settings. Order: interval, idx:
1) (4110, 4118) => 95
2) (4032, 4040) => 97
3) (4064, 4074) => 122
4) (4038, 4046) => 97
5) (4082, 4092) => 124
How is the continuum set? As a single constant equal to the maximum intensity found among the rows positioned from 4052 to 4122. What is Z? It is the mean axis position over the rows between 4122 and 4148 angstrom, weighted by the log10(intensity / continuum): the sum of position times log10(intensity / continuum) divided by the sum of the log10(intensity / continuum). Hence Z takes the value 4137.1 angstrom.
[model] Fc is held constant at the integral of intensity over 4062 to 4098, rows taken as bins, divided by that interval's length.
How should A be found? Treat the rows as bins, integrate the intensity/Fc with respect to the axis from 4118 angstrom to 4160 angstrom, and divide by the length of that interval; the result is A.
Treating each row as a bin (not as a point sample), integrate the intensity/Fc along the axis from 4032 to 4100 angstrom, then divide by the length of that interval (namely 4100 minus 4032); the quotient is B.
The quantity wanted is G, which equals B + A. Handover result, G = 1.95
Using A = 0.949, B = 1.00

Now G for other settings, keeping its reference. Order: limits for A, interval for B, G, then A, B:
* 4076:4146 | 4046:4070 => 1.97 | 0.975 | 0.99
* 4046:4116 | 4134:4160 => 1.93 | 0.993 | 0.94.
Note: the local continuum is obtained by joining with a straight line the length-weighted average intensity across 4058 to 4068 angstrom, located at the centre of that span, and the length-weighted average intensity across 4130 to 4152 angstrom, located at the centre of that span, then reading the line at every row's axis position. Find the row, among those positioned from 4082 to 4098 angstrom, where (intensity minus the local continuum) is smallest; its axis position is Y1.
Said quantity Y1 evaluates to 4093.0 angstrom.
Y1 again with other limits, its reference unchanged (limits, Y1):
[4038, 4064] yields 4042.0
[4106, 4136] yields 4108.0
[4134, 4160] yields 4147.0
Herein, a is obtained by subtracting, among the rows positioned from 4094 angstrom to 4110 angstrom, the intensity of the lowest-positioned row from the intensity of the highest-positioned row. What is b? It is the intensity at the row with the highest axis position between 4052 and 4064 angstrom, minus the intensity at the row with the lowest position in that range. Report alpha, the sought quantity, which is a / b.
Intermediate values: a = -0.8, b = 0.33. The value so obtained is -2.5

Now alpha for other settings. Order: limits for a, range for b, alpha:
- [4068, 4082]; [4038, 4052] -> -0.8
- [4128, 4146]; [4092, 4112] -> -1.5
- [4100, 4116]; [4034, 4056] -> -2.0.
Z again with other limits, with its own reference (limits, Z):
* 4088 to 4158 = 4129.9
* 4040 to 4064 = 4048.7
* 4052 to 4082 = 4067.6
